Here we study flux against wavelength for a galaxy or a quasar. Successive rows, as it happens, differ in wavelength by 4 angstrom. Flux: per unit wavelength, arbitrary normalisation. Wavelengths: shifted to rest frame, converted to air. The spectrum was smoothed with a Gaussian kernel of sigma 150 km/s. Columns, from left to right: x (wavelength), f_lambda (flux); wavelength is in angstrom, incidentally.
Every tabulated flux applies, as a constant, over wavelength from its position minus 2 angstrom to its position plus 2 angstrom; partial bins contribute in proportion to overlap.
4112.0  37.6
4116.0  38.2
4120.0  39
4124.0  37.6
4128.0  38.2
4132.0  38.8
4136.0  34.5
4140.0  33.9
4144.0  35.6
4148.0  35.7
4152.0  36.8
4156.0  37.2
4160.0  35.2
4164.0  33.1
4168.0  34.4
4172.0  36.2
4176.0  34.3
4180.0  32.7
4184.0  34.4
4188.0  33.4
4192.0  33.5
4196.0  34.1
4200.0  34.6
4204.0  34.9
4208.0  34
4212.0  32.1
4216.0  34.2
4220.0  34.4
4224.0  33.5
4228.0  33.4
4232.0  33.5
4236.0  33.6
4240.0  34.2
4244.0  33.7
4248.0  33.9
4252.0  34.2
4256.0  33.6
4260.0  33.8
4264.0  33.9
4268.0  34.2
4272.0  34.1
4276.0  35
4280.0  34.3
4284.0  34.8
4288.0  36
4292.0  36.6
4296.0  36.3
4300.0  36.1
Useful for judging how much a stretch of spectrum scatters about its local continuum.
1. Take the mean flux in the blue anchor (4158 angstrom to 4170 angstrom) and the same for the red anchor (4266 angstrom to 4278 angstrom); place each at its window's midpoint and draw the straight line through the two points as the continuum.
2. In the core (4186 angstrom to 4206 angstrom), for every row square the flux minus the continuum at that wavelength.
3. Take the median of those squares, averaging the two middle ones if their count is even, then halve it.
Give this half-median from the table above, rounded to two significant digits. 0.18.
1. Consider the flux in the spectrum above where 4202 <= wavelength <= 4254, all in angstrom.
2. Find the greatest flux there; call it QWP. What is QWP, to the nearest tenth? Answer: 34.9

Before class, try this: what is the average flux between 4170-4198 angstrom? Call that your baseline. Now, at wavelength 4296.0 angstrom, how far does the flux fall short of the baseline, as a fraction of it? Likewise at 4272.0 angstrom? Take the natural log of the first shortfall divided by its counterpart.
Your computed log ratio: 5.0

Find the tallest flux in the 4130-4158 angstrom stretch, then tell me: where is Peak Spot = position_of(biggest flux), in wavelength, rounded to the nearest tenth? 4132.0 angstrom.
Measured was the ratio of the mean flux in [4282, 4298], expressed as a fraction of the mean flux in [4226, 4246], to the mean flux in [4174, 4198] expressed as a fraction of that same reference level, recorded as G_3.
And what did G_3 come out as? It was 1.06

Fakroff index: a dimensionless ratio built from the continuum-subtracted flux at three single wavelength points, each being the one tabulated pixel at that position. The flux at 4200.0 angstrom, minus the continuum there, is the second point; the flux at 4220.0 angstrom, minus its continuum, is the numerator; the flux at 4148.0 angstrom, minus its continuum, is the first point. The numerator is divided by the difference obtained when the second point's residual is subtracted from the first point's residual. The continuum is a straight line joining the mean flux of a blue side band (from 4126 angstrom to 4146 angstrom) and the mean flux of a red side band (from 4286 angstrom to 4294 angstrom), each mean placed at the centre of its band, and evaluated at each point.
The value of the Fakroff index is -2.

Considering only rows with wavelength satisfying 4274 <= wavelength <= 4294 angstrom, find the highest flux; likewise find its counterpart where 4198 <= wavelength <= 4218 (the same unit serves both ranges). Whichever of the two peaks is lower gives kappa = 34.9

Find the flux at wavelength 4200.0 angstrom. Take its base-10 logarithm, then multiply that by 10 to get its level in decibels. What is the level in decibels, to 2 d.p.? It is 15.39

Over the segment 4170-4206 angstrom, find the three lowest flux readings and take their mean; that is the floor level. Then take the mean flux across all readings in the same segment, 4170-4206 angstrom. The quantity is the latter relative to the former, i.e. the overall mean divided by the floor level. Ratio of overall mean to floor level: 1.03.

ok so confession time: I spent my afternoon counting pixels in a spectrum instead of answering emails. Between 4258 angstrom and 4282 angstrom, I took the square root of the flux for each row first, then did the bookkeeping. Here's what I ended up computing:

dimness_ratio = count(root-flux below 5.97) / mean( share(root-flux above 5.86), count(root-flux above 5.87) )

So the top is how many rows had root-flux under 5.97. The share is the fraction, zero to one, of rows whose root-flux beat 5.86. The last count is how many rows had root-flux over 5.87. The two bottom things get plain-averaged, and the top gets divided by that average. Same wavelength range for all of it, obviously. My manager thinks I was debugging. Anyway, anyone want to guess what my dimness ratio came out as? 10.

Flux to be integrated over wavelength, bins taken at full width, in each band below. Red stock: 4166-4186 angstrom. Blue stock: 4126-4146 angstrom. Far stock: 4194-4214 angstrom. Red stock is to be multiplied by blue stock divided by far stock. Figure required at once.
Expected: 734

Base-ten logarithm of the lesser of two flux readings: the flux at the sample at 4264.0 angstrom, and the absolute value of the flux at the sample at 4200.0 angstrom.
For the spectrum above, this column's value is 1.53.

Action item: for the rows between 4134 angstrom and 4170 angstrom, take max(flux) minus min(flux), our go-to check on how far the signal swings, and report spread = 4.10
